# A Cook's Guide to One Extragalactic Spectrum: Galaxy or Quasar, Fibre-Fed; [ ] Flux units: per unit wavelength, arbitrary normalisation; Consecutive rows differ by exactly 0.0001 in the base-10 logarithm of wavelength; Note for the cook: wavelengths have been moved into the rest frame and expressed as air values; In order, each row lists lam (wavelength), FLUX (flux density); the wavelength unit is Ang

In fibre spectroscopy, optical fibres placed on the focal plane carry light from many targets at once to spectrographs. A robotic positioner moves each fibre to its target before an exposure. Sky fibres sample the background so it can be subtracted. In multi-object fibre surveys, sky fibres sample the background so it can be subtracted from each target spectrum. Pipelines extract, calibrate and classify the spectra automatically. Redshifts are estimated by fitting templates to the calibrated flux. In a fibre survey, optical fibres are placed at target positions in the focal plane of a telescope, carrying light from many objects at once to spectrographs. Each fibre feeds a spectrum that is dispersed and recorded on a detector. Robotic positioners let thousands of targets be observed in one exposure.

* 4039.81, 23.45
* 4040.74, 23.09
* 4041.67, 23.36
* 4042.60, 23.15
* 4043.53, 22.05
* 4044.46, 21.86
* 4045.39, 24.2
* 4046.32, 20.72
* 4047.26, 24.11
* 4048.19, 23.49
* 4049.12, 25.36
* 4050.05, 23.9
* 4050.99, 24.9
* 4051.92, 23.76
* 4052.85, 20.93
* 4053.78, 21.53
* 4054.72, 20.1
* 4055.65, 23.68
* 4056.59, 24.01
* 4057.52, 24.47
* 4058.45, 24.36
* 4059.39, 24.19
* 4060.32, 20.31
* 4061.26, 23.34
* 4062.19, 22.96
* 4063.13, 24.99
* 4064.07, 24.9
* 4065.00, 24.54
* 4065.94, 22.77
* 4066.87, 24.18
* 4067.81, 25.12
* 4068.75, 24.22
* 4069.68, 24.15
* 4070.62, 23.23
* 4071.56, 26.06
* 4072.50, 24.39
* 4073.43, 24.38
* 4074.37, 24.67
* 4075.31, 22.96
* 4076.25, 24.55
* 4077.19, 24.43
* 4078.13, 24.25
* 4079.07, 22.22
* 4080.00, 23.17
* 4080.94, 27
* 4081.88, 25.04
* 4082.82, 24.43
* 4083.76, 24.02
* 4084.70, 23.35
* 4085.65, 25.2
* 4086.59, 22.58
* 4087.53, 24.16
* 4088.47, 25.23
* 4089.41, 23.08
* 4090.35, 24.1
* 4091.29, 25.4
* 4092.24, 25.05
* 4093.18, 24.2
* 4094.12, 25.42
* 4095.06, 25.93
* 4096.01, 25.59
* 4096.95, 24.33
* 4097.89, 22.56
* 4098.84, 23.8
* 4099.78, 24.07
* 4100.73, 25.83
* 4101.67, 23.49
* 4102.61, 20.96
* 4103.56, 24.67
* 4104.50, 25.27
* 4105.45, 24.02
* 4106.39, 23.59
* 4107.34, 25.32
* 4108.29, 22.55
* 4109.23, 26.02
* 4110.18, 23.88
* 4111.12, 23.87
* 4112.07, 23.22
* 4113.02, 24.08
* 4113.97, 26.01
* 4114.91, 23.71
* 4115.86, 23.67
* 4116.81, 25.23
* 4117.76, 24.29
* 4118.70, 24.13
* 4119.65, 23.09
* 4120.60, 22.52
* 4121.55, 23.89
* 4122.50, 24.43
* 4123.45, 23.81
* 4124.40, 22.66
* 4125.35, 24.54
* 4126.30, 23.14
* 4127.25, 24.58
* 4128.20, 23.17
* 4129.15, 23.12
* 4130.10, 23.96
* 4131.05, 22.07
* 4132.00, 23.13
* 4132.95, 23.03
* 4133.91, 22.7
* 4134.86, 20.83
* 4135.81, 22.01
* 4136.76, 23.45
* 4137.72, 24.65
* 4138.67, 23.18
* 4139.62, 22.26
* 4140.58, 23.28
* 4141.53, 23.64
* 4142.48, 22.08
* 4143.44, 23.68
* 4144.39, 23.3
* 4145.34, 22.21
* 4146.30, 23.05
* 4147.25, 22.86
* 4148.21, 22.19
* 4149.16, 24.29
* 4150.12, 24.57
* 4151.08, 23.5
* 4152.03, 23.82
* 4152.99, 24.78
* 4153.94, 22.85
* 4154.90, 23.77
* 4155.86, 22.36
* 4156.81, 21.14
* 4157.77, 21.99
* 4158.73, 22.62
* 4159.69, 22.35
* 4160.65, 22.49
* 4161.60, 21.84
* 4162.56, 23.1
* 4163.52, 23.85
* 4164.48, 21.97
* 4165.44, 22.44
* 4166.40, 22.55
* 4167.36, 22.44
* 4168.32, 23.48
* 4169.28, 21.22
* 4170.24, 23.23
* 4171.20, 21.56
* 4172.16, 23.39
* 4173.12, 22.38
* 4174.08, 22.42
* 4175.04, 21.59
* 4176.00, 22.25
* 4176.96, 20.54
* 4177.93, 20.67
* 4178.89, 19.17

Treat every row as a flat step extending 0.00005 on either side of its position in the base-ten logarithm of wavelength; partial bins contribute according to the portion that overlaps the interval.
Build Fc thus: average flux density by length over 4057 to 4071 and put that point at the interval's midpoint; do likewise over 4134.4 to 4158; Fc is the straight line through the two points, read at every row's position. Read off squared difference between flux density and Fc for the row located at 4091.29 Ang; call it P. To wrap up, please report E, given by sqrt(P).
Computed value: 1.8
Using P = 3.3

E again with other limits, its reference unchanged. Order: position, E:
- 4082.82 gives 0.8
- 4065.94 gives 1.1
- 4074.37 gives 0.9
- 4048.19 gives 0.5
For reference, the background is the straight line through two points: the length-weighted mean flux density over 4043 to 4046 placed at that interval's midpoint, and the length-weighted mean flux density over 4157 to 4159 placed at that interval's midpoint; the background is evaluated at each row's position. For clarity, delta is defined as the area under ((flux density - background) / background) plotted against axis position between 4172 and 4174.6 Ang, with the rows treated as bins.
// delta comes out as 0.08 Ang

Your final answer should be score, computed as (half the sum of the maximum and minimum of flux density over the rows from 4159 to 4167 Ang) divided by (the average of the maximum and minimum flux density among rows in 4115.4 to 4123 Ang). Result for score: 0.96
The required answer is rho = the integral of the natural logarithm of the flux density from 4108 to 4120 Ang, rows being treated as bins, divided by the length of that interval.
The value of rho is 3.186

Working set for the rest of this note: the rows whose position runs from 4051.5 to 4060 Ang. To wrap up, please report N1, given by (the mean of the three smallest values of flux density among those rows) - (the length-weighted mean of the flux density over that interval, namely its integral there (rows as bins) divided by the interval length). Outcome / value -2.1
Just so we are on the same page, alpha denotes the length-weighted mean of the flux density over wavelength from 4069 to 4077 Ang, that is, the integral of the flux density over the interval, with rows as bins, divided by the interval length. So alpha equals 24.3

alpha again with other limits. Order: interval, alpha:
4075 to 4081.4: 24.1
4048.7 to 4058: 23.3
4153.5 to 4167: 22.5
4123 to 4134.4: 23.3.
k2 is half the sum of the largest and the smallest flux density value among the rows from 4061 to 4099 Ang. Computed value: 24.6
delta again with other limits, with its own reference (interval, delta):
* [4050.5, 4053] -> 0.10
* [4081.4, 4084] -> 0.24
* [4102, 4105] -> 0.17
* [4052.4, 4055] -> -0.20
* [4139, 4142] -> 0.13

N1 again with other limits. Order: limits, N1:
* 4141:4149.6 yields -0.9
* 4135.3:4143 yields -0.9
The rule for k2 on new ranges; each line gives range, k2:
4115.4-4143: 23.0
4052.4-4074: 23.1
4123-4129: 23.6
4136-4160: 23.0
